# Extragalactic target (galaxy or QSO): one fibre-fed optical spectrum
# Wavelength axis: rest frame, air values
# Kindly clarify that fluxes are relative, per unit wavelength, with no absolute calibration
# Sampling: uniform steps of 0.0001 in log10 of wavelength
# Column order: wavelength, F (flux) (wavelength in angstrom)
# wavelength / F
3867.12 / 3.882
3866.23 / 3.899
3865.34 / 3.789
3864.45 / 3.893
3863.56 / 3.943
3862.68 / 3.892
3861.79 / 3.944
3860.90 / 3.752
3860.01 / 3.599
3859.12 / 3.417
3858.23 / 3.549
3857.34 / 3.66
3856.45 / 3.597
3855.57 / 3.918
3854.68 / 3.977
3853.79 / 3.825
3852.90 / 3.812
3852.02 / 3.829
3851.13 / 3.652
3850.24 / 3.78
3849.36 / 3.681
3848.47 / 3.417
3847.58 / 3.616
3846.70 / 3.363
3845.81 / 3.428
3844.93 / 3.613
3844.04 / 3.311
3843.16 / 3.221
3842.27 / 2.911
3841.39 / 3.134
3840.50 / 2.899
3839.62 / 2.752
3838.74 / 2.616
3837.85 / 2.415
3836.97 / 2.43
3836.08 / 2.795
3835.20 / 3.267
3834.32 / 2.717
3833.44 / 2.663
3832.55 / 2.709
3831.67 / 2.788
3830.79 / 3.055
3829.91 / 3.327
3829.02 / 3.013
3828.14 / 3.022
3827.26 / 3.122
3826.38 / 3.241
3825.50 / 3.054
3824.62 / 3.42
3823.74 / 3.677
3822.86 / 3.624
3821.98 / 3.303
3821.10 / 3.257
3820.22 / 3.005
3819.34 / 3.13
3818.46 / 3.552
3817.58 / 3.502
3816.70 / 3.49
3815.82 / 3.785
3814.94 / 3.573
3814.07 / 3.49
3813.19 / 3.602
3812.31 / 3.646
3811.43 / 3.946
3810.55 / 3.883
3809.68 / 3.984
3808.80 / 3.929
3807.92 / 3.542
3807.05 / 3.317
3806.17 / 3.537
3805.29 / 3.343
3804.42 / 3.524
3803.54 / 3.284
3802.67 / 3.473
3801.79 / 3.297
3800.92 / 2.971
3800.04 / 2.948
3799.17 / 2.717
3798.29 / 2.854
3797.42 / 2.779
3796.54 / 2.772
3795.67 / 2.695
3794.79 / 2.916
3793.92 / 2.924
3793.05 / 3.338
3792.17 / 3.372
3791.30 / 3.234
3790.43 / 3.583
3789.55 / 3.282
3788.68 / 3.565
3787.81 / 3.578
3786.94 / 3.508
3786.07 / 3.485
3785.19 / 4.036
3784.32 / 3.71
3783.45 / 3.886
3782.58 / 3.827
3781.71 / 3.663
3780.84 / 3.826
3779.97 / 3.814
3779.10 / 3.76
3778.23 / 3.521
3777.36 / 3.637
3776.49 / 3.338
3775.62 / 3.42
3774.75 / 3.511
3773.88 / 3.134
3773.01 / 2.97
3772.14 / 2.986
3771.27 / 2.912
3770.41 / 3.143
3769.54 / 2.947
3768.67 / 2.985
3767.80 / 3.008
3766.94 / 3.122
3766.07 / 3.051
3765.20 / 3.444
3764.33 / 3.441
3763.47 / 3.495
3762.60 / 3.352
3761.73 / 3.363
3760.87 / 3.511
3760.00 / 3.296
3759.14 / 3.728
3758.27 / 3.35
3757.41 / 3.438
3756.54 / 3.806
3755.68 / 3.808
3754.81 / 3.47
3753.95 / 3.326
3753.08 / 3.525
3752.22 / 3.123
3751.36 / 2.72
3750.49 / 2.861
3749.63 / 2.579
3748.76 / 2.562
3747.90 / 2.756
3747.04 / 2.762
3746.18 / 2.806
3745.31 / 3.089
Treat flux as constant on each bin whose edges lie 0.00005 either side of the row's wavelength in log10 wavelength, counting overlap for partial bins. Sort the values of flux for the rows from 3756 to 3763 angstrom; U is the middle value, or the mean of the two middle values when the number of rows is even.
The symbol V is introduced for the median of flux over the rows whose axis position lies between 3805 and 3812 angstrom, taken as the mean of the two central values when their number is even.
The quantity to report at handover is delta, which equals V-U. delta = 0.3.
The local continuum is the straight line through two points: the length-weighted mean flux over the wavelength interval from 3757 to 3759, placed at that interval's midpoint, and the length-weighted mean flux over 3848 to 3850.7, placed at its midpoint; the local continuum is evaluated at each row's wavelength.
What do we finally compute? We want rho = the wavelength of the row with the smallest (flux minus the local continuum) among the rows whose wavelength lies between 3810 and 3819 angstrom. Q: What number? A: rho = 3816.70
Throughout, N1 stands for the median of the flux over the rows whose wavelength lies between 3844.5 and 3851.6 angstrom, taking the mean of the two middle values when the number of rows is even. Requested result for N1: 3.61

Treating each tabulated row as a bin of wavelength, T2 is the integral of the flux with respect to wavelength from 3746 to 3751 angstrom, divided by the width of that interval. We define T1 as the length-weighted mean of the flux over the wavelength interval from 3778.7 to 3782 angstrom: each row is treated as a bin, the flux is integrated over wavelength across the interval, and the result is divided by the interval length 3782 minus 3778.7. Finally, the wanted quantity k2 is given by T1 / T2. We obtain 1.39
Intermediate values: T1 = 3.77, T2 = 2.7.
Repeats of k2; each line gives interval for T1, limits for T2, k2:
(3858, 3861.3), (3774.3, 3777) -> 1.04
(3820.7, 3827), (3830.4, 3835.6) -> 1.17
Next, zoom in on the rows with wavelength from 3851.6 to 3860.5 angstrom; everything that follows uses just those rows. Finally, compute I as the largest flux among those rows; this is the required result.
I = 3.977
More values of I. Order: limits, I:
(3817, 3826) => 3.677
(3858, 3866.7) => 3.944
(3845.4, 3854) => 3.829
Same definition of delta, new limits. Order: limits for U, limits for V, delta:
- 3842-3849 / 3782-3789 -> 0.3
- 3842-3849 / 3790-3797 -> -0.3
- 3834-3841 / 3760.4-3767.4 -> 0.7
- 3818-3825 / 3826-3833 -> -0.3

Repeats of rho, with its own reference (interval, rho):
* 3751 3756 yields 3751.36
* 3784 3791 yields 3789.55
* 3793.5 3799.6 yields 3795.67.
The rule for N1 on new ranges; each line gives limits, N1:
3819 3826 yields 3.28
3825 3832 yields 3.05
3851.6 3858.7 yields 3.82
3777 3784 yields 3.79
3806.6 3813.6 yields 3.76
